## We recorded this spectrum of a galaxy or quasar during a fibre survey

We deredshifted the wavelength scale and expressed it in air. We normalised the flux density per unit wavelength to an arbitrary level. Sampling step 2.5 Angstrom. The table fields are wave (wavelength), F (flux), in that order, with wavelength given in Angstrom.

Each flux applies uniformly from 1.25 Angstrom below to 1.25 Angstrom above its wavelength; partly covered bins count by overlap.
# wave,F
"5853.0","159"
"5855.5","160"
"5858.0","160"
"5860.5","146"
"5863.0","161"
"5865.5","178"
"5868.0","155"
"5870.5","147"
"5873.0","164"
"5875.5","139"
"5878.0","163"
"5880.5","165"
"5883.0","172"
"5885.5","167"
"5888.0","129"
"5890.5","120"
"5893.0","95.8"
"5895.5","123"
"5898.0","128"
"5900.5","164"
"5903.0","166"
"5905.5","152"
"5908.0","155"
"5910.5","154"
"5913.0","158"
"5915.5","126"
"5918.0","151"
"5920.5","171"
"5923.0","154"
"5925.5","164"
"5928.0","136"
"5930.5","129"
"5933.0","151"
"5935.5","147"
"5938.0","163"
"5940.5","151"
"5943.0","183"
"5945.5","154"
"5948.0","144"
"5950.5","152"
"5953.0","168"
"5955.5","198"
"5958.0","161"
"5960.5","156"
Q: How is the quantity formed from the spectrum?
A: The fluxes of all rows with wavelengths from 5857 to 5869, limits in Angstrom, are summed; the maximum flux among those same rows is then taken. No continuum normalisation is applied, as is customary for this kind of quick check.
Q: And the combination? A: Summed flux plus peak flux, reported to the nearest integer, 978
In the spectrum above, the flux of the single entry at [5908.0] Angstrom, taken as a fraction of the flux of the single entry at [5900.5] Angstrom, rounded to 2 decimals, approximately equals 0.95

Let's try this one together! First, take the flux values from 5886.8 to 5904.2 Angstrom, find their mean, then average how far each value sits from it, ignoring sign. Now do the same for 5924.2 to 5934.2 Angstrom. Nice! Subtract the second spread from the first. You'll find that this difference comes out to 6.2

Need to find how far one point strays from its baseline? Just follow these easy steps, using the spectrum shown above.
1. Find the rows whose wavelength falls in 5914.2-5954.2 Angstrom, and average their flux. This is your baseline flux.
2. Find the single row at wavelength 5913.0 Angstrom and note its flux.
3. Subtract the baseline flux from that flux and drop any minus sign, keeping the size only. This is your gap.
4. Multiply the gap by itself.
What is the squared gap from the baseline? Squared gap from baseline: 28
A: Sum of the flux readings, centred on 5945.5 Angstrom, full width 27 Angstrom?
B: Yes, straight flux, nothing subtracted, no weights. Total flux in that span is 1772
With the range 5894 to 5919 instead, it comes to 1477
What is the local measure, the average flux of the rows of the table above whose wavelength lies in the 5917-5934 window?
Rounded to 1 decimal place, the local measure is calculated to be 150.9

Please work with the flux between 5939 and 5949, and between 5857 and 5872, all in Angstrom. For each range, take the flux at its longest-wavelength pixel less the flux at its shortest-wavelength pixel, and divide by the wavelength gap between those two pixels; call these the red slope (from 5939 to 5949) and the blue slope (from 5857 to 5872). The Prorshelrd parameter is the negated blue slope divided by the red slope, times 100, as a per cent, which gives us -111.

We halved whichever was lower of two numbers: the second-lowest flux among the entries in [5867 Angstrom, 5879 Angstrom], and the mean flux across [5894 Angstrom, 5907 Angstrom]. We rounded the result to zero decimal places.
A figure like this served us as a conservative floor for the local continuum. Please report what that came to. 73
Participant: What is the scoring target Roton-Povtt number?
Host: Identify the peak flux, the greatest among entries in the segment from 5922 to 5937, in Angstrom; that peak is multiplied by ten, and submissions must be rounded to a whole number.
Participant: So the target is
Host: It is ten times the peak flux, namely 1640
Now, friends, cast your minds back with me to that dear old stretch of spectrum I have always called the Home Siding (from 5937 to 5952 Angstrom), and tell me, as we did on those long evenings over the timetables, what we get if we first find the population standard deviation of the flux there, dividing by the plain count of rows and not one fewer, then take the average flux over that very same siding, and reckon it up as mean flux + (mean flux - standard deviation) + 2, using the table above 305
